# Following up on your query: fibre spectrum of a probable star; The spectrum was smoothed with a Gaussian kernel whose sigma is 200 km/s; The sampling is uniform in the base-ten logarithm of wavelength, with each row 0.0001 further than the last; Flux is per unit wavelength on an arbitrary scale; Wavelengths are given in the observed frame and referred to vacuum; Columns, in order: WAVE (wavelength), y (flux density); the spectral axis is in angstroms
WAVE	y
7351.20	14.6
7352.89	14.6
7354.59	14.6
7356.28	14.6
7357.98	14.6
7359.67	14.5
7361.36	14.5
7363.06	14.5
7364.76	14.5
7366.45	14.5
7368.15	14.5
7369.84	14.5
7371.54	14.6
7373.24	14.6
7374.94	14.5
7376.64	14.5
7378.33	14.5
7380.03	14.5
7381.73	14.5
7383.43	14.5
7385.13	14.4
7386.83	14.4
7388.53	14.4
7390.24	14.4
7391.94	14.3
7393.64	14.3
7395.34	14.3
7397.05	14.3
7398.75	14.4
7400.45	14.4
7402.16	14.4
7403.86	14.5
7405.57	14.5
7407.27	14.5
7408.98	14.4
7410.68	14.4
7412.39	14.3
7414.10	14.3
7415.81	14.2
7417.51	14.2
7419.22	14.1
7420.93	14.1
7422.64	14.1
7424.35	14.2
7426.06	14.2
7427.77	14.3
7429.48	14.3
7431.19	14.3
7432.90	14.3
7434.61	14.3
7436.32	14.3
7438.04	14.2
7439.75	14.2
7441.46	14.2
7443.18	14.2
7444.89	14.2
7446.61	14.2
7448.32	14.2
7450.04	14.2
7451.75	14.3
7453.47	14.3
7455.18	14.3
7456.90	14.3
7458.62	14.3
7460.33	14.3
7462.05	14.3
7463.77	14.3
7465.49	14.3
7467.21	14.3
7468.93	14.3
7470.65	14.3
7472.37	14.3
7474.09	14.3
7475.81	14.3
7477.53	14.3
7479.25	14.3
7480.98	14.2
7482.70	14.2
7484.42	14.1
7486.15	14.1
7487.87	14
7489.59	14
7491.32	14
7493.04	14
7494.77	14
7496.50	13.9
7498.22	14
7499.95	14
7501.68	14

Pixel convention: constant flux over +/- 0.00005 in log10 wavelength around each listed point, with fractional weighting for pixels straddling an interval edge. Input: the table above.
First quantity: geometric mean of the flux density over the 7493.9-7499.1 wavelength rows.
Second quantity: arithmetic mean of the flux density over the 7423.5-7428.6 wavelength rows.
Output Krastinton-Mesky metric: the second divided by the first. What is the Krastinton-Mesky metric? 1.02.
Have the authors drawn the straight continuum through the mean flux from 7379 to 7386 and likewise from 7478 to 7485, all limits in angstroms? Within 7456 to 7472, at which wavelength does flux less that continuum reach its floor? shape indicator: 7456.90 angstroms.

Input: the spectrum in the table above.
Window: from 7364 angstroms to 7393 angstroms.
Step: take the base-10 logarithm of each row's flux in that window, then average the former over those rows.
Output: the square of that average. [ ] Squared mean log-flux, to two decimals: 1.35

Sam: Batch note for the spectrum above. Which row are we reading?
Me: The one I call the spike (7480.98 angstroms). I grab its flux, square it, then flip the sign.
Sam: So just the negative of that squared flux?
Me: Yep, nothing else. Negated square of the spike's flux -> -202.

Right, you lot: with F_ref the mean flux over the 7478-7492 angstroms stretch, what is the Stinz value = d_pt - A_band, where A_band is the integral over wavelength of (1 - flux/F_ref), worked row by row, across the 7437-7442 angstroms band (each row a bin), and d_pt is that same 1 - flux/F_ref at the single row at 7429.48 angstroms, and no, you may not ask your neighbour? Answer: 0.02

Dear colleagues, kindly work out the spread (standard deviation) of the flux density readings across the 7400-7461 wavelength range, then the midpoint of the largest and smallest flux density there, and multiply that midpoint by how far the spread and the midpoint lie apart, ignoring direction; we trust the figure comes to 203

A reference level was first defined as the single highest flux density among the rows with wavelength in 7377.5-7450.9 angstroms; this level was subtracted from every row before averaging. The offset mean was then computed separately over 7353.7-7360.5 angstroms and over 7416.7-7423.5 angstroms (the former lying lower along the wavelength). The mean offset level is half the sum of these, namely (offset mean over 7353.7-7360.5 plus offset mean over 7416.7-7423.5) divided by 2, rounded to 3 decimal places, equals -0.150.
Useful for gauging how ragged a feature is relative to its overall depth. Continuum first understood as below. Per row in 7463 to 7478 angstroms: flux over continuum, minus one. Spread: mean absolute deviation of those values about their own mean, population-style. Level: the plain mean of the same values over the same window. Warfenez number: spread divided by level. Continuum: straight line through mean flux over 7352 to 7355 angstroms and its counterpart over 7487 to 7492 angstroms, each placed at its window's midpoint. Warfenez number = 0.08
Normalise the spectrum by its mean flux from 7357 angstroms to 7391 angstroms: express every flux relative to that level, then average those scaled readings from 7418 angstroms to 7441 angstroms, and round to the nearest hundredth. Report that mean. 0.98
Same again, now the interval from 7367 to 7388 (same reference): 1.00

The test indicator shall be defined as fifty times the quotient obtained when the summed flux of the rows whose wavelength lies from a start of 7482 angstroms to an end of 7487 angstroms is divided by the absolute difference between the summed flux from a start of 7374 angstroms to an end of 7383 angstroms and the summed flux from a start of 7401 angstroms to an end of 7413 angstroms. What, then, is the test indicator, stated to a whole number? 74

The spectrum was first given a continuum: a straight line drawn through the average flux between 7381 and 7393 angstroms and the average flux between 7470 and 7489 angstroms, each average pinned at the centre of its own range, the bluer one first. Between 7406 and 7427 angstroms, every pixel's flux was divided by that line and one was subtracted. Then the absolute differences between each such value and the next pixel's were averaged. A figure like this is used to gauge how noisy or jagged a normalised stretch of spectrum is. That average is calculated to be 0.0032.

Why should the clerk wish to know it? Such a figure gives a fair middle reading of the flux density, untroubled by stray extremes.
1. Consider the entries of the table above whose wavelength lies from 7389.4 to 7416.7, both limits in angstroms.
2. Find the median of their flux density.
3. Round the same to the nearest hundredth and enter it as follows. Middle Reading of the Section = 14.40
